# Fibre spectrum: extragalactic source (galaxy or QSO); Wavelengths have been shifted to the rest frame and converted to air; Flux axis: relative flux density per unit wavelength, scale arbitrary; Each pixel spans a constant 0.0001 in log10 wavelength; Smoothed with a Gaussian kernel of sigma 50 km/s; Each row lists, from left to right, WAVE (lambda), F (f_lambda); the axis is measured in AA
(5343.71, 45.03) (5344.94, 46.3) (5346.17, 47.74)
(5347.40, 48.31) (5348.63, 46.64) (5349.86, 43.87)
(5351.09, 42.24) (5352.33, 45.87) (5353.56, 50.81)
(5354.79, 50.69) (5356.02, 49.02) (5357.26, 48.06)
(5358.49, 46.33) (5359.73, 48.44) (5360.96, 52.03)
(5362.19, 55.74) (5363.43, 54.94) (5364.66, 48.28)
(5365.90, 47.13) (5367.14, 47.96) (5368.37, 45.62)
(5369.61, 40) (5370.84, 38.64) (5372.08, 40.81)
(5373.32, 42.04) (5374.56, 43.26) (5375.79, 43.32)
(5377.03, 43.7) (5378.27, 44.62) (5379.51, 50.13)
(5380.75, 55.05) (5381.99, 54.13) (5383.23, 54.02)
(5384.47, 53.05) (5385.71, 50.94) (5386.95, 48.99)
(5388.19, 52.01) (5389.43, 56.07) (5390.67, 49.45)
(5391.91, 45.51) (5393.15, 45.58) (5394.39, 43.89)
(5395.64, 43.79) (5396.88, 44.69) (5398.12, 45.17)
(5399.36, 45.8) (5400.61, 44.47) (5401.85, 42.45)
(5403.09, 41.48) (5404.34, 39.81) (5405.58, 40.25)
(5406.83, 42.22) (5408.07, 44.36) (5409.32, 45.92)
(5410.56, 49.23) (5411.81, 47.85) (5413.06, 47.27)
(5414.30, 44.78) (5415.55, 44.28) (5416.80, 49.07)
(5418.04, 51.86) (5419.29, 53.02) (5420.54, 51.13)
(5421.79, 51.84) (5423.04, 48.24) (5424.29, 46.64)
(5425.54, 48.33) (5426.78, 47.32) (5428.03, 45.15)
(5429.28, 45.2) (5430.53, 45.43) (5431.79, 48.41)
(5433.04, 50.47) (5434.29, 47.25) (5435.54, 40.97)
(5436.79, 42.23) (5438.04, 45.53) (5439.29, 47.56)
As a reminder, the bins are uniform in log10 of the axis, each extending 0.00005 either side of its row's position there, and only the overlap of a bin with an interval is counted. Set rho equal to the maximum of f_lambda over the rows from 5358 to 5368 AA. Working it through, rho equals 55.74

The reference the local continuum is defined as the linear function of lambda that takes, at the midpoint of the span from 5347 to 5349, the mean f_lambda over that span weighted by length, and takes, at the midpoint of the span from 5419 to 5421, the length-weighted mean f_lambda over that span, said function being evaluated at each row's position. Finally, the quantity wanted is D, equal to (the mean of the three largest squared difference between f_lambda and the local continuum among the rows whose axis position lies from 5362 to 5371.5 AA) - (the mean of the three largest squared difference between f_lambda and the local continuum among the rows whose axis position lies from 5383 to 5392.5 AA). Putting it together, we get 54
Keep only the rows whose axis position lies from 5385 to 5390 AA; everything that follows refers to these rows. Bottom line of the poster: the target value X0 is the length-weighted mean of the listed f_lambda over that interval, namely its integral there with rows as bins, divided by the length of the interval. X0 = 52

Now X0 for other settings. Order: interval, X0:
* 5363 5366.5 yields 50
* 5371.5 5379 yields 43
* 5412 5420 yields 48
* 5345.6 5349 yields 48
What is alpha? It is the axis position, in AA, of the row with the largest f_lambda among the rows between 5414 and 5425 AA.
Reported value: 5419.29 AA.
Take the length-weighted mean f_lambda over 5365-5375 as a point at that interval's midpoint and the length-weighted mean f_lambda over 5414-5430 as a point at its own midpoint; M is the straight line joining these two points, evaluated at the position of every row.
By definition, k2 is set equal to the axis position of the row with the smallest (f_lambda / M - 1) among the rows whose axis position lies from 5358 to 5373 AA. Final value 5370.84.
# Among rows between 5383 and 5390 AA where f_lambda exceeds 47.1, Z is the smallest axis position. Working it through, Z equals 5383.23 AA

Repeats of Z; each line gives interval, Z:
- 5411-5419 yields 5411.81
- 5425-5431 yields 5425.54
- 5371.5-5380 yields 5379.51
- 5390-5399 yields 5390.67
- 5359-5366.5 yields 5359.73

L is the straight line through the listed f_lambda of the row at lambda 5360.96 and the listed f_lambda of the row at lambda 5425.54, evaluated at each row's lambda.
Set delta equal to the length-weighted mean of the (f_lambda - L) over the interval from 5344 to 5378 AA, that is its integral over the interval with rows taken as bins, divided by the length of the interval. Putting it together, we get -5.5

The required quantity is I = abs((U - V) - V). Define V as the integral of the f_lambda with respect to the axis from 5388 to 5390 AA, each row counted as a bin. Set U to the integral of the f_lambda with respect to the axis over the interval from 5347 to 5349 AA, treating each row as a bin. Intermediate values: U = 95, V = 109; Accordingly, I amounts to 123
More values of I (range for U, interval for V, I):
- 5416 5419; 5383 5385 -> 63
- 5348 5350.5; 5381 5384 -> 211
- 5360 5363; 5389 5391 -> 52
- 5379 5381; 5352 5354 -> 90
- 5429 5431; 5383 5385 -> 123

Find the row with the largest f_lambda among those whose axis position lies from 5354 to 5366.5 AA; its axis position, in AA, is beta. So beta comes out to 5362.19 AA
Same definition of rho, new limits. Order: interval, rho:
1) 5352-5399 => 56.07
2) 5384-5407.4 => 56.07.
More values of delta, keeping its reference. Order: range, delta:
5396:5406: -6.7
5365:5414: -4.2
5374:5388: -1.6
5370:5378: -9.3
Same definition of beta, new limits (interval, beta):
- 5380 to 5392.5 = 5389.43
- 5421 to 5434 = 5421.79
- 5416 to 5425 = 5419.29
